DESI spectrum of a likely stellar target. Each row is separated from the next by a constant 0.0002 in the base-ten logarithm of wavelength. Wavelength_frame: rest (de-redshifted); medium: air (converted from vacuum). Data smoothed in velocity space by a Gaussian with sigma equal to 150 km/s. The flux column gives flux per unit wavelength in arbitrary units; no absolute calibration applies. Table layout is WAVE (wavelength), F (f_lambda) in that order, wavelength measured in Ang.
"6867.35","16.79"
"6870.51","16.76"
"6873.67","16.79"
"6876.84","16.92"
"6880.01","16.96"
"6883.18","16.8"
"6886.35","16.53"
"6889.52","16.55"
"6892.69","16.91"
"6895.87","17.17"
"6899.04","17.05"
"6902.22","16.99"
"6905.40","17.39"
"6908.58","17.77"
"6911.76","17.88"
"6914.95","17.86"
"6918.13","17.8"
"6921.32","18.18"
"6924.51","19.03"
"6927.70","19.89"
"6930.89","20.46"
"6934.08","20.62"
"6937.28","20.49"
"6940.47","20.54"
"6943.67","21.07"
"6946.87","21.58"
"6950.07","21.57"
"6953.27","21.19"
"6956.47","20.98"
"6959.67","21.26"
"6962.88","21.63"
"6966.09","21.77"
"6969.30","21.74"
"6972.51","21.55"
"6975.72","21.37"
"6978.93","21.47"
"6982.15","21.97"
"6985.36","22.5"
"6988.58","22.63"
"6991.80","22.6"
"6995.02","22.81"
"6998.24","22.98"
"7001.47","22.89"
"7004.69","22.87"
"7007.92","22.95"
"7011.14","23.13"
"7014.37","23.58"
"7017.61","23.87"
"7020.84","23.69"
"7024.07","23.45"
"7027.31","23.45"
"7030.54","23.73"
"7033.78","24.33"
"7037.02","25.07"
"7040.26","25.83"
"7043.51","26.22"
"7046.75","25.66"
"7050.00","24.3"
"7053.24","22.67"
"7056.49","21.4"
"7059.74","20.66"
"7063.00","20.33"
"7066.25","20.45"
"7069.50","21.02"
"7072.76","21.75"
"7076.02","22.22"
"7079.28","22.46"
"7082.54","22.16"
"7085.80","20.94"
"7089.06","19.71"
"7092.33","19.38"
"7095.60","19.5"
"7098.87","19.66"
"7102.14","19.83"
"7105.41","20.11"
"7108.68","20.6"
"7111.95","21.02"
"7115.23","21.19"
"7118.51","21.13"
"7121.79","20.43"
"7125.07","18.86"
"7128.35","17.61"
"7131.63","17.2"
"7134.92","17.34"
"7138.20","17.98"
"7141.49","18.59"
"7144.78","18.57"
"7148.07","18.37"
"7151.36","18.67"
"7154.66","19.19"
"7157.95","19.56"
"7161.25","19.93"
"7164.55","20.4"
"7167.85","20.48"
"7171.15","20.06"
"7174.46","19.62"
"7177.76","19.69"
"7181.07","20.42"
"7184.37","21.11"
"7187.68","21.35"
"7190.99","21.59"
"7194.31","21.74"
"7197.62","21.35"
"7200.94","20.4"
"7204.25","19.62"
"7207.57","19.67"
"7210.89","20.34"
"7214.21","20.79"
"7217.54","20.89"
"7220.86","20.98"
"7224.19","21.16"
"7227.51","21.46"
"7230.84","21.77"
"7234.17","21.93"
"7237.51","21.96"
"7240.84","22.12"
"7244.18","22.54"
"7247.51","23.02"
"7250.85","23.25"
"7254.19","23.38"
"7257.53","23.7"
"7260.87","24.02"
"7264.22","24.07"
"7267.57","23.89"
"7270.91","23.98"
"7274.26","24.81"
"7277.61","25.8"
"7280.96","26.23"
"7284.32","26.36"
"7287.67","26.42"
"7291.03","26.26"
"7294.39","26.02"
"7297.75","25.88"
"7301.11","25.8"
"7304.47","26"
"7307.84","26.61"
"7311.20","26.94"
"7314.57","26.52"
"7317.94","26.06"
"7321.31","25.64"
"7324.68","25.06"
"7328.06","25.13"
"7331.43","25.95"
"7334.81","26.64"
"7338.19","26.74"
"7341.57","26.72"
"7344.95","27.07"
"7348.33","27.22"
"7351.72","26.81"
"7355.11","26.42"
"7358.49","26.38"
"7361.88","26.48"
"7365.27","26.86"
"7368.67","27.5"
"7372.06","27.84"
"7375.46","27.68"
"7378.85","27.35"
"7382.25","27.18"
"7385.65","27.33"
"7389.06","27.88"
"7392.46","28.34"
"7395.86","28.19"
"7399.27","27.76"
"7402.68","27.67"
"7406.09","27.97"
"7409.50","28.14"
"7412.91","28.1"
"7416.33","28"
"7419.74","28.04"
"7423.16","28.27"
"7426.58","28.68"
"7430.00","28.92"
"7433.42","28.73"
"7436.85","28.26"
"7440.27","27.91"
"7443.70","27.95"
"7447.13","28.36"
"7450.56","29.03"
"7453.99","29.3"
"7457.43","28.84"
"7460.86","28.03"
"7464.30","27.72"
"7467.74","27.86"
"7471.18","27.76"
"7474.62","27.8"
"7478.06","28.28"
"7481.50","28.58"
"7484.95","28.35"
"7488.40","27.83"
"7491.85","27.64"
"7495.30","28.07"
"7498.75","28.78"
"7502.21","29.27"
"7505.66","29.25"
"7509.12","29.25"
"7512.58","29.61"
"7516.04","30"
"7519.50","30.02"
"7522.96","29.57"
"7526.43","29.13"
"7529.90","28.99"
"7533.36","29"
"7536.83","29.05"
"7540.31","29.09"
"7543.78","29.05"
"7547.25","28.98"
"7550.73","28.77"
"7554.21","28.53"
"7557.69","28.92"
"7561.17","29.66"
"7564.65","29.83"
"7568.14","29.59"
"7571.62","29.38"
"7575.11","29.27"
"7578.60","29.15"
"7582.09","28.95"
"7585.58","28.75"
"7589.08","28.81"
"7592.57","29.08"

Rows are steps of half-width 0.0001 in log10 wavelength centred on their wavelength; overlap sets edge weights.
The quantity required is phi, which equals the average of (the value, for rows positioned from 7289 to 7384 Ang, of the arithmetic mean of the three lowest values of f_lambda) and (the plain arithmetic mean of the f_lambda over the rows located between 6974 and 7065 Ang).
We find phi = 24.2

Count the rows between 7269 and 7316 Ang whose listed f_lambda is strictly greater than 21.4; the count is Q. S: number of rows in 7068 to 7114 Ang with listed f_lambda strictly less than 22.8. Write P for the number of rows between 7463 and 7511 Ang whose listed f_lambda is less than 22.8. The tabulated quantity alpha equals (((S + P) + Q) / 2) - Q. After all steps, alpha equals 0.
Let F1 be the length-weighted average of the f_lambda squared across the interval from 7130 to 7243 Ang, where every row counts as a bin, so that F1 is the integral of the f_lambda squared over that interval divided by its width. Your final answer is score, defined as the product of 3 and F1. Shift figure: 1229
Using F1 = 410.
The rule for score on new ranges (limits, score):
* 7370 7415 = 2319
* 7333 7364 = 2142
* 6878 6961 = 1076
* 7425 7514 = 2431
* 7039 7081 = 1552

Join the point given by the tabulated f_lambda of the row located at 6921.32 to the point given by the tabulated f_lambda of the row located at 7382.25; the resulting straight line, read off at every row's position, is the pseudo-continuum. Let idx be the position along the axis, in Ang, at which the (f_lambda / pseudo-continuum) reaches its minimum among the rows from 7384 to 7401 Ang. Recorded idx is 7385.65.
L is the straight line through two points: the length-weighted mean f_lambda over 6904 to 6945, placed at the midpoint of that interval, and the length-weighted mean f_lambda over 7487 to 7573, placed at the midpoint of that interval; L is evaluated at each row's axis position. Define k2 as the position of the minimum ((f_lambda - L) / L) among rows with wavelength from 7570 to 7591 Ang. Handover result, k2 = 7585.58 Ang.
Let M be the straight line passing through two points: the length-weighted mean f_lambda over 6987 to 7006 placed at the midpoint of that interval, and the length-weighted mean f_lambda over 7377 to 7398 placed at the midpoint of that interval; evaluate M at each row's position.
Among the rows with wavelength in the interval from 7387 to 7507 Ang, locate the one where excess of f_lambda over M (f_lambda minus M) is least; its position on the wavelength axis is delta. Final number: 7491.85 Ang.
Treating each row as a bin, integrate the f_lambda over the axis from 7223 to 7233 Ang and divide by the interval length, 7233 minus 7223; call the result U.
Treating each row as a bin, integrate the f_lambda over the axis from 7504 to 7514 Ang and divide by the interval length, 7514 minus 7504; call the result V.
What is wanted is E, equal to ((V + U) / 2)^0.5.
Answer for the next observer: 5.04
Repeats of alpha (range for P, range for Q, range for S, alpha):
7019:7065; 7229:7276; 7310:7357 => -5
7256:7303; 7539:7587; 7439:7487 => -7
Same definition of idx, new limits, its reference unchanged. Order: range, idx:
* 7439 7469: 7464.30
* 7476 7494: 7491.85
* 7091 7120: 7092.33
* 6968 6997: 6975.72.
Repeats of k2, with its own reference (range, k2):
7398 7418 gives 7402.68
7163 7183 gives 7174.46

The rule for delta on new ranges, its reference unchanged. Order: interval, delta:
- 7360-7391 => 7361.88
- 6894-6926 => 6902.22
